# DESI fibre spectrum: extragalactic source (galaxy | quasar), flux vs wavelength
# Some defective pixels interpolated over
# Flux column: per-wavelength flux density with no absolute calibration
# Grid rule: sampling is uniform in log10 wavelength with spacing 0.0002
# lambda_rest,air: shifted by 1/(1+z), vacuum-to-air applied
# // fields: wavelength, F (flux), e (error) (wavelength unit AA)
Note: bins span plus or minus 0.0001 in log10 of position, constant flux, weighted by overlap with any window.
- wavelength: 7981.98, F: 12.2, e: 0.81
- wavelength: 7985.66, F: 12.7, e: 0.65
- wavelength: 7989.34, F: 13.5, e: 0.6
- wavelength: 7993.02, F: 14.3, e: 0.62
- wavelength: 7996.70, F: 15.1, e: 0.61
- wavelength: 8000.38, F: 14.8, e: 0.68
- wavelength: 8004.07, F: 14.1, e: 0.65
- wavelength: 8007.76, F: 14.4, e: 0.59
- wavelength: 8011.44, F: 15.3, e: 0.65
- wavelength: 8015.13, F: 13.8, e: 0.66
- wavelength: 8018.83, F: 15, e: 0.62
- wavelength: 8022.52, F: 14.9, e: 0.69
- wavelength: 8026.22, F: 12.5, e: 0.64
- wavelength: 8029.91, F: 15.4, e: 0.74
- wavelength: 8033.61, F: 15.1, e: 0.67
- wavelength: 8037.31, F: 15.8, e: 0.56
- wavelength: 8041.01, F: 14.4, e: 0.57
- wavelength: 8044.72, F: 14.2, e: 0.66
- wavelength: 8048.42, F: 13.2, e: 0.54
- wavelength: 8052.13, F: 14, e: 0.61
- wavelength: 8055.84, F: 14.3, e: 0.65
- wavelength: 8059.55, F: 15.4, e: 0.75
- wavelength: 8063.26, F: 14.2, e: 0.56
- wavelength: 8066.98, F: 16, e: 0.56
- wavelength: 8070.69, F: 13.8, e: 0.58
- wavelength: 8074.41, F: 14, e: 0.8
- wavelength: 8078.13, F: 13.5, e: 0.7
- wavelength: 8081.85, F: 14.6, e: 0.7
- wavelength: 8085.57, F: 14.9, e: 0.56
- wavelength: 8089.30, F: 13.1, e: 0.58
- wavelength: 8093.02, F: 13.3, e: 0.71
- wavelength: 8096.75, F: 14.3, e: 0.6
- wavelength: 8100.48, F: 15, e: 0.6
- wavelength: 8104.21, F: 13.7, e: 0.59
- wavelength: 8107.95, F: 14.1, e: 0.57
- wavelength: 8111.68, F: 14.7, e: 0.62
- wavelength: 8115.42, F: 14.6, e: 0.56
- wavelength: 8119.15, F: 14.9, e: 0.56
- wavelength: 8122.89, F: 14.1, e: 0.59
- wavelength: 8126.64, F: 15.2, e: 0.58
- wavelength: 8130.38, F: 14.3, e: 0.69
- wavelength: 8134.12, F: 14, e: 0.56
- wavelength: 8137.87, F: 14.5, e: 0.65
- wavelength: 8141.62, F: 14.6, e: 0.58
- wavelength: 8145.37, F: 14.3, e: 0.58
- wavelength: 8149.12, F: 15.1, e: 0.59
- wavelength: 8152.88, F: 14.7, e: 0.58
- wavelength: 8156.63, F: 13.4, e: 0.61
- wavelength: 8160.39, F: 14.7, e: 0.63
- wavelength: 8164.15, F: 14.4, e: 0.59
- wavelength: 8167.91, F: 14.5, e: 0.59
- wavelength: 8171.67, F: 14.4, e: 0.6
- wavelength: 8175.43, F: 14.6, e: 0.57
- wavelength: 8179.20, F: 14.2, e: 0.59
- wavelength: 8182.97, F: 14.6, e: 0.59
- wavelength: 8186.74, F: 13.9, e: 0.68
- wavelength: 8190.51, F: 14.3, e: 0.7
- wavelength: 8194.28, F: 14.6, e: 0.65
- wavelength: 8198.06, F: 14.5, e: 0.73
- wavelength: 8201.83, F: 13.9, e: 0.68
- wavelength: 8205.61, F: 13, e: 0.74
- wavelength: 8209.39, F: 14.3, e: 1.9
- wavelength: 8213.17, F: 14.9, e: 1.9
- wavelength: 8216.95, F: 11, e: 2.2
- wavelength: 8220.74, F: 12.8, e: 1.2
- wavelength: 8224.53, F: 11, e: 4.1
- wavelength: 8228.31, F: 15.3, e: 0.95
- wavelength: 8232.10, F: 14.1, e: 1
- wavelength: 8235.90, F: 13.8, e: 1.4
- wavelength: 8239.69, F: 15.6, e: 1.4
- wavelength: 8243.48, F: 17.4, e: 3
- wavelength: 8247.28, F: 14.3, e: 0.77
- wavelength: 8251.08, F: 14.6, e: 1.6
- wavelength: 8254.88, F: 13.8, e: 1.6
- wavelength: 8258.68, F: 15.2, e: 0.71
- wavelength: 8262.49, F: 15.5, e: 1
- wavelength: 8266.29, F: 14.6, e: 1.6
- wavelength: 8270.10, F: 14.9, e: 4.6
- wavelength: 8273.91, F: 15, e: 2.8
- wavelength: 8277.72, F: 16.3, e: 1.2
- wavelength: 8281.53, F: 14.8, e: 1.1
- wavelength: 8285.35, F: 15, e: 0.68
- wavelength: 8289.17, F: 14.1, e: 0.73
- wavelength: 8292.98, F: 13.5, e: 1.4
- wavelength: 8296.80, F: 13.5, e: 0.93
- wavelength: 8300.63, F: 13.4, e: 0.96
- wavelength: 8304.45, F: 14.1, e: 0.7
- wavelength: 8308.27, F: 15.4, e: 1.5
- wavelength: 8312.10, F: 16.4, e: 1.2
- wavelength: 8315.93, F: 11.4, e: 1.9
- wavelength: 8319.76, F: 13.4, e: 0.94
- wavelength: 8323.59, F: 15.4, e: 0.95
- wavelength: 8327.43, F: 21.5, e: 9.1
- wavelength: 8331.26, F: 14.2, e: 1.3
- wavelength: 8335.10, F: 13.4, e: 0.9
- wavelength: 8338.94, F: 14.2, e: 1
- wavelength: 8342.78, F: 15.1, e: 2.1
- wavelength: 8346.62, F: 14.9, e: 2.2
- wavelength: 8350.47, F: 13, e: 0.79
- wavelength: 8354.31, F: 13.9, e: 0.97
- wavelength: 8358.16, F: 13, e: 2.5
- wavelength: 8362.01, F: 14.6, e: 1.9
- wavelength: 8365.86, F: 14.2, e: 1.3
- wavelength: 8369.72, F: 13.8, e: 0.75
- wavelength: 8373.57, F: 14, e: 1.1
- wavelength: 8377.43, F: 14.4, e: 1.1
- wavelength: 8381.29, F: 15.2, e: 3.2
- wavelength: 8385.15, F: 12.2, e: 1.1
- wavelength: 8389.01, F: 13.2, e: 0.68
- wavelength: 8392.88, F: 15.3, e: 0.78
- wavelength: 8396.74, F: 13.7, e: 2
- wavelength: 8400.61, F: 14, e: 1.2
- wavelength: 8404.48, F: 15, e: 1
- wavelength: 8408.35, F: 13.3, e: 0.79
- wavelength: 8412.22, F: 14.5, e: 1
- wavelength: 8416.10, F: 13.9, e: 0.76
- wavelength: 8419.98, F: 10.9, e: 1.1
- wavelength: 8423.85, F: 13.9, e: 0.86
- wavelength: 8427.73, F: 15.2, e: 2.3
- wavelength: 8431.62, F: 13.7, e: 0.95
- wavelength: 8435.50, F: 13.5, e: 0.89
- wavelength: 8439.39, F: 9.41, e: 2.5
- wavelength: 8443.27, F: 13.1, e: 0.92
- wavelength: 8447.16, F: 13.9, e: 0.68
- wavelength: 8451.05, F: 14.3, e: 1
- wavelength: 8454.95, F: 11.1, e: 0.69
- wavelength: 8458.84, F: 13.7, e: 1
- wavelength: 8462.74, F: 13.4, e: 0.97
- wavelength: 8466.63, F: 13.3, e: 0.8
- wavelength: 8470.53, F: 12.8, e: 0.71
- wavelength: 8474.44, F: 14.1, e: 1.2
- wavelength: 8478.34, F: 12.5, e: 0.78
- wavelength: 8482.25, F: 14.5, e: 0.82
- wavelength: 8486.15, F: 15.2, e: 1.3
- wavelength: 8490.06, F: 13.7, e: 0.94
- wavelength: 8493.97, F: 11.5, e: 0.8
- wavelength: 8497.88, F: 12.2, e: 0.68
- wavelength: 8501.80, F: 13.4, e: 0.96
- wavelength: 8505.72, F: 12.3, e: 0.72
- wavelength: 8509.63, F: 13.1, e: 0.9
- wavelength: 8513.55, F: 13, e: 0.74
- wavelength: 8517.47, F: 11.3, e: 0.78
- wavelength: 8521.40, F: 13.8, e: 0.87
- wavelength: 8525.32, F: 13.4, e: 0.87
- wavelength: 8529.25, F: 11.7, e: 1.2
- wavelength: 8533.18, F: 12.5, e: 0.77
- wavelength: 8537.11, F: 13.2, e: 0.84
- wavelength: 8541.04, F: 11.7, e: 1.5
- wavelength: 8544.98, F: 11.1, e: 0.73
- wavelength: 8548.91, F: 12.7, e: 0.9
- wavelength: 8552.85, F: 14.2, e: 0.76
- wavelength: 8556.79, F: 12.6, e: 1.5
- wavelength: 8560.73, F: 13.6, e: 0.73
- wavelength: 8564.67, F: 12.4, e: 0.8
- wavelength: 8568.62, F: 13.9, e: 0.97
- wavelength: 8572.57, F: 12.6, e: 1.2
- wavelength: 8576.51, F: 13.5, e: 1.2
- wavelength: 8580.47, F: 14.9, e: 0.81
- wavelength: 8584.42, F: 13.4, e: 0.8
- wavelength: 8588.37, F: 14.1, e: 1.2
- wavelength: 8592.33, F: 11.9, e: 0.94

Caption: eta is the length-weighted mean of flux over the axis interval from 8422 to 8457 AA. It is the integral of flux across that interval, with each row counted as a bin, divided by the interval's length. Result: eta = 13.1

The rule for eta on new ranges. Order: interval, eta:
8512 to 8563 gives 12.7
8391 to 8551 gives 13.1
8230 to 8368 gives 14.7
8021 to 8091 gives 14.4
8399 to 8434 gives 13.8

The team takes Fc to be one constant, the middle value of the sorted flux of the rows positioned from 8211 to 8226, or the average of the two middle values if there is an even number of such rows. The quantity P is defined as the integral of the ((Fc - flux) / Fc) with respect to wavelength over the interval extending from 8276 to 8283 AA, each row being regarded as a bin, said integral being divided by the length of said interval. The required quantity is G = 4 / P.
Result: -13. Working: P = -0.31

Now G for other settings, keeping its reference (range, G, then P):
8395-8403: -24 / -0.17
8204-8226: -49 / -0.08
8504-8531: -62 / -0.06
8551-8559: -32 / -0.13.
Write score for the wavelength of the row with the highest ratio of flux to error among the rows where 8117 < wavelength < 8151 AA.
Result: 8119.15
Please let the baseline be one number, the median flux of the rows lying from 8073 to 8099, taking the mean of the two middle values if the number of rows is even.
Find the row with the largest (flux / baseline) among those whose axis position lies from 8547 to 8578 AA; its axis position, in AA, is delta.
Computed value 8552.85 AA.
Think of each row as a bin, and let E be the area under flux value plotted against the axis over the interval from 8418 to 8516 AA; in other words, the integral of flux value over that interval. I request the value 1284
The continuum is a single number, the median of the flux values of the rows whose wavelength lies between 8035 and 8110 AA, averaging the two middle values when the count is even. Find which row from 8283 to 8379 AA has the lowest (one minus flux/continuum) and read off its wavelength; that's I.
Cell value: 8327.43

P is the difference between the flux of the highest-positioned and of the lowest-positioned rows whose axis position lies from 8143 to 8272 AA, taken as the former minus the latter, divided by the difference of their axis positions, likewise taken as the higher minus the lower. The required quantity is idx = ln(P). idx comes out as -5.3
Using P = 0.005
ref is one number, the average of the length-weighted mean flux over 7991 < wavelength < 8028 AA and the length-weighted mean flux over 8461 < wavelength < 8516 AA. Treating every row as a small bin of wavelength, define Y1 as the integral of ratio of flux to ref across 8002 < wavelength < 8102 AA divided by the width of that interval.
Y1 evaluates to 1.04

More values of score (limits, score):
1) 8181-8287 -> 8182.97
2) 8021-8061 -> 8037.31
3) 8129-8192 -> 8175.43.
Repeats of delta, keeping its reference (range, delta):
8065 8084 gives 8066.98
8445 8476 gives 8451.05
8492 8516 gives 8501.80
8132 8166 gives 8149.12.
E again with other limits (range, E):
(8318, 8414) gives 1380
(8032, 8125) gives 1336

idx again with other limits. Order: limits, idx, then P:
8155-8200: -3.6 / 0.027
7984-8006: -2.6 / 0.076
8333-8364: -3.1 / 0.045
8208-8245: -2.4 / 0.091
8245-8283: -4.2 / 0.015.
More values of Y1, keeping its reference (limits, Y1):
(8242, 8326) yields 1.06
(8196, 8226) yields 0.96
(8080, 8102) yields 1.03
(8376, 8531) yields 0.96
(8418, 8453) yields 0.95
